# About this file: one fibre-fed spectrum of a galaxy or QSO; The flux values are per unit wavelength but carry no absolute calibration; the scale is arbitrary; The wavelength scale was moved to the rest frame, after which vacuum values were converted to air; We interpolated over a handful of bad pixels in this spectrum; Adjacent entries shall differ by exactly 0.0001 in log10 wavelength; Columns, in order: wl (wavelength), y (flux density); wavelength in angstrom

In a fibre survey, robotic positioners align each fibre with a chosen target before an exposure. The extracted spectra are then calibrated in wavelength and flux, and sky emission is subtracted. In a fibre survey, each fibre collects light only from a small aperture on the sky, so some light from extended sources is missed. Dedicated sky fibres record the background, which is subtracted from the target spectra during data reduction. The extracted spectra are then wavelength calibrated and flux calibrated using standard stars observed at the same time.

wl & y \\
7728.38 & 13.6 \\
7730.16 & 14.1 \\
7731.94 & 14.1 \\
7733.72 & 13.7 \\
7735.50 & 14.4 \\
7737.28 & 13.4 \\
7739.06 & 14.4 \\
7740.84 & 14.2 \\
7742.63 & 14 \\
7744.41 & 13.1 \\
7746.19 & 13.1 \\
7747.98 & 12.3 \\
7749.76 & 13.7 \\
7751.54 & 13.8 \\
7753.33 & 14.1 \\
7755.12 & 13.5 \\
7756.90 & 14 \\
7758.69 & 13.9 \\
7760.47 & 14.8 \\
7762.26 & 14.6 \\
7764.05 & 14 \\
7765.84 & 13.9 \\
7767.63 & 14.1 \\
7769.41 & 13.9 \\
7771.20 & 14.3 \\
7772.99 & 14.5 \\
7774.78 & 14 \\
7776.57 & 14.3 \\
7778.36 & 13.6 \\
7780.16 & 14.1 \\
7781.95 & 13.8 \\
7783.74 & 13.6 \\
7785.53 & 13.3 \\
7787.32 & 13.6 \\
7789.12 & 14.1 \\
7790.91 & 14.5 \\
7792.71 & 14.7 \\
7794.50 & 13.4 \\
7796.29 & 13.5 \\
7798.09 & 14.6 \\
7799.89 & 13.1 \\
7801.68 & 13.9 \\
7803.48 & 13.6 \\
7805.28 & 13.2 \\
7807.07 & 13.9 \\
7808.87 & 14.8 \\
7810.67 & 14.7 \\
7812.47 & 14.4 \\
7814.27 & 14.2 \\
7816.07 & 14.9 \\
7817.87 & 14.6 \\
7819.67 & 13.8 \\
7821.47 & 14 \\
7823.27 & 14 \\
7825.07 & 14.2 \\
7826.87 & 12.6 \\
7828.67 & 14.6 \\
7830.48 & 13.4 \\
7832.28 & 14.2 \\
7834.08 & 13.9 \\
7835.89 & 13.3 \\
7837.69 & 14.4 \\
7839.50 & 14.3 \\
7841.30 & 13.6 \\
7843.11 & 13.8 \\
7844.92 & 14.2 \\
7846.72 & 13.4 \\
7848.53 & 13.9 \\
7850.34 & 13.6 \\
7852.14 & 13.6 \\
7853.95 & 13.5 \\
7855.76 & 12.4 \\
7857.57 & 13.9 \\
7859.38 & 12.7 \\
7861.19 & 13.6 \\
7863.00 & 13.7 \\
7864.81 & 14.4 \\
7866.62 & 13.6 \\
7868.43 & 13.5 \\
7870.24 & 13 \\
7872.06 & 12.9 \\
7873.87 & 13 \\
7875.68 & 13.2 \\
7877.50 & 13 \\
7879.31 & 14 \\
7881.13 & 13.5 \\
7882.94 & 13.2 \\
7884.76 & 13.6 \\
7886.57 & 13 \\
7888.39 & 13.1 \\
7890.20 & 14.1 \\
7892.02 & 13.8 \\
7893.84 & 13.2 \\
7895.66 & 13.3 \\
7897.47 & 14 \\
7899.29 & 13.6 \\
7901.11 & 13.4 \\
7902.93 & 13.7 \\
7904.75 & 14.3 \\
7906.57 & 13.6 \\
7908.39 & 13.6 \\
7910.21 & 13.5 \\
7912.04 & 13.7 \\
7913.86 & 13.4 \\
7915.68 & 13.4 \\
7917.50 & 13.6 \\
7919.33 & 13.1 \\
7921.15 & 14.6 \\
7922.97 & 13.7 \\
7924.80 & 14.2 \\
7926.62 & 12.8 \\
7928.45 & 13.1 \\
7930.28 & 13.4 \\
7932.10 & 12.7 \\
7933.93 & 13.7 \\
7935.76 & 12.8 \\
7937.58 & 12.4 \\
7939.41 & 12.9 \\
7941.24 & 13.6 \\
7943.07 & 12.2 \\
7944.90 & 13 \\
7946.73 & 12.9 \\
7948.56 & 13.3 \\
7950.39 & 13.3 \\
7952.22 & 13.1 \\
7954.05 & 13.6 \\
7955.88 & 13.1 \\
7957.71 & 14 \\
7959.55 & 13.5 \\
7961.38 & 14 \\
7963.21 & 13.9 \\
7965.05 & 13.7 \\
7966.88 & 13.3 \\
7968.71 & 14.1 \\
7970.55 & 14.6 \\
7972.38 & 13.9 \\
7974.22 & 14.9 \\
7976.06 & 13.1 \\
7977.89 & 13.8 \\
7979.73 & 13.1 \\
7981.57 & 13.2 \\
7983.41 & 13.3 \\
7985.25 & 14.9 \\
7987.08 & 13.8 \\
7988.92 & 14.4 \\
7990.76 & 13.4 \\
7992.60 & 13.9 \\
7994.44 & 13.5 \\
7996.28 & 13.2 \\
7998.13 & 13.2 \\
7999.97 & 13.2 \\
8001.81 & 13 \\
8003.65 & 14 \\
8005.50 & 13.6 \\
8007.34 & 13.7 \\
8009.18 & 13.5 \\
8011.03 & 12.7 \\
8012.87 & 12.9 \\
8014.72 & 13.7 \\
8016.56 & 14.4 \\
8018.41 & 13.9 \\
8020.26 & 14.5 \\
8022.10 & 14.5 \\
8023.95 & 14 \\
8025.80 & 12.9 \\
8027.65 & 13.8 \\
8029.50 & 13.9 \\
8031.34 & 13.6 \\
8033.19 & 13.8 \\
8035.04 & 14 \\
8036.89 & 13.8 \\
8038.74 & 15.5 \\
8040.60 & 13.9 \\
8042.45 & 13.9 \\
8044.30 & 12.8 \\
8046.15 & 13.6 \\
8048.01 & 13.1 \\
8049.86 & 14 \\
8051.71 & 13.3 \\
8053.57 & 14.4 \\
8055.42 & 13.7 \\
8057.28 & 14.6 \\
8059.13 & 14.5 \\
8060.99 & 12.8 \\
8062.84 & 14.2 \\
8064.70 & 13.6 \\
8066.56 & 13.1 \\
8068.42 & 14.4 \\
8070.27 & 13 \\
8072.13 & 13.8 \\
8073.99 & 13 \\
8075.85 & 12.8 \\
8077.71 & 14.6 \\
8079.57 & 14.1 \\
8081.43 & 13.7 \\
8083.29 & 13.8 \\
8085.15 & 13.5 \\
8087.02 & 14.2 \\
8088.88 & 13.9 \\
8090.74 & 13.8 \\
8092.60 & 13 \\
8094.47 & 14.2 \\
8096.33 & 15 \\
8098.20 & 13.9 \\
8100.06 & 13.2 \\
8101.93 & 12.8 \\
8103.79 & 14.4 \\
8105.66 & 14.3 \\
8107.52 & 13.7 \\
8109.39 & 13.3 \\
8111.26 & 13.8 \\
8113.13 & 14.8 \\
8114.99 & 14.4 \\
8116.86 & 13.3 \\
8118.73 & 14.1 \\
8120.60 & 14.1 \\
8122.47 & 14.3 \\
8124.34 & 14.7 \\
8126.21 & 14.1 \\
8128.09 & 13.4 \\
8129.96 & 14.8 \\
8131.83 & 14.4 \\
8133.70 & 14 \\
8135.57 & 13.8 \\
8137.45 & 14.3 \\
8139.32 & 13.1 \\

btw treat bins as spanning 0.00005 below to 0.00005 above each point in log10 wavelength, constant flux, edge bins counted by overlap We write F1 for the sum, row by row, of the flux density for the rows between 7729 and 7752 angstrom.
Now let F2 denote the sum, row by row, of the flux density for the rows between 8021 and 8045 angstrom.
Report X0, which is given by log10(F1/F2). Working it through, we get -0.005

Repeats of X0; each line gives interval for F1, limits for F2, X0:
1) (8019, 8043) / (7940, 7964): 0.021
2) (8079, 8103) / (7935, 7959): 0.022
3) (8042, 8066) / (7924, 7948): 0.022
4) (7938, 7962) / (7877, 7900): -0.007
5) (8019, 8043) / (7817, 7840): 0.002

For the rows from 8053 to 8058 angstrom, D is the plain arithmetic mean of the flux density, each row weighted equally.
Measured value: 14.2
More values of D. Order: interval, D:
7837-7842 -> 14.1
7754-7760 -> 13.8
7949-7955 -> 13.3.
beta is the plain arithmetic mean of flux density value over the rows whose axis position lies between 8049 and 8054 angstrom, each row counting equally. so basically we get 13.90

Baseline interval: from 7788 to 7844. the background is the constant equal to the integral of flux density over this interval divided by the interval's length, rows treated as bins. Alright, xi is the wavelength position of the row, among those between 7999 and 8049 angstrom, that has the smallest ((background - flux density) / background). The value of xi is 8038.74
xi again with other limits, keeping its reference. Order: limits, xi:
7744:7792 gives 7760.47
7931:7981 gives 7974.22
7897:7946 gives 7921.15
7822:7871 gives 7828.67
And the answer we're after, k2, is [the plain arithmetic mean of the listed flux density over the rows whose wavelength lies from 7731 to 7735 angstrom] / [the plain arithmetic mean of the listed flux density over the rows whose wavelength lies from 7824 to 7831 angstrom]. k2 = 1.01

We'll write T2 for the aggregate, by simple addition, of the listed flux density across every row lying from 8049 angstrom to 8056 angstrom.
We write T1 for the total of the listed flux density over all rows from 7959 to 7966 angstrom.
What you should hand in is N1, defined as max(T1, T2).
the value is 55.4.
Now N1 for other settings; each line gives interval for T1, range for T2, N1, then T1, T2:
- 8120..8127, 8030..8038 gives 57.2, 57.2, 55.20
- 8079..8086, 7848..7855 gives 55.1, 55.1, 54.60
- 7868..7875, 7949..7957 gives 53.1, 52.4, 53.10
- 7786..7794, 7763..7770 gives 56.9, 56.9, 55.90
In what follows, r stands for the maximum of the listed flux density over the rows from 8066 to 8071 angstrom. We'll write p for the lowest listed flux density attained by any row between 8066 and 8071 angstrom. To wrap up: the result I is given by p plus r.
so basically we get 27.4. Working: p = 13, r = 14.4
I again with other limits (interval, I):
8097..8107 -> 27.2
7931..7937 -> 26.4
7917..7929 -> 27.4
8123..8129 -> 28.1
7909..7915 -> 27.1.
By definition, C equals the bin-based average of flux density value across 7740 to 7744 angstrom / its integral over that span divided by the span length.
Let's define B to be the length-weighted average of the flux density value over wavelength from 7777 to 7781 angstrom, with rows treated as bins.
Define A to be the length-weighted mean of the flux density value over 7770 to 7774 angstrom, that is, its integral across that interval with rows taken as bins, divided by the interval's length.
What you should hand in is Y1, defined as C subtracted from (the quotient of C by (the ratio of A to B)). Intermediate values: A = 14.3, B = 13.9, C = 13.96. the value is -0.5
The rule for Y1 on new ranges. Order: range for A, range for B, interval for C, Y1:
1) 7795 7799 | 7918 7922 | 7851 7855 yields -0.2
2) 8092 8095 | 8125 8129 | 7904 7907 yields 0.2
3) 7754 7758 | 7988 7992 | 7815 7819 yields 0.1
